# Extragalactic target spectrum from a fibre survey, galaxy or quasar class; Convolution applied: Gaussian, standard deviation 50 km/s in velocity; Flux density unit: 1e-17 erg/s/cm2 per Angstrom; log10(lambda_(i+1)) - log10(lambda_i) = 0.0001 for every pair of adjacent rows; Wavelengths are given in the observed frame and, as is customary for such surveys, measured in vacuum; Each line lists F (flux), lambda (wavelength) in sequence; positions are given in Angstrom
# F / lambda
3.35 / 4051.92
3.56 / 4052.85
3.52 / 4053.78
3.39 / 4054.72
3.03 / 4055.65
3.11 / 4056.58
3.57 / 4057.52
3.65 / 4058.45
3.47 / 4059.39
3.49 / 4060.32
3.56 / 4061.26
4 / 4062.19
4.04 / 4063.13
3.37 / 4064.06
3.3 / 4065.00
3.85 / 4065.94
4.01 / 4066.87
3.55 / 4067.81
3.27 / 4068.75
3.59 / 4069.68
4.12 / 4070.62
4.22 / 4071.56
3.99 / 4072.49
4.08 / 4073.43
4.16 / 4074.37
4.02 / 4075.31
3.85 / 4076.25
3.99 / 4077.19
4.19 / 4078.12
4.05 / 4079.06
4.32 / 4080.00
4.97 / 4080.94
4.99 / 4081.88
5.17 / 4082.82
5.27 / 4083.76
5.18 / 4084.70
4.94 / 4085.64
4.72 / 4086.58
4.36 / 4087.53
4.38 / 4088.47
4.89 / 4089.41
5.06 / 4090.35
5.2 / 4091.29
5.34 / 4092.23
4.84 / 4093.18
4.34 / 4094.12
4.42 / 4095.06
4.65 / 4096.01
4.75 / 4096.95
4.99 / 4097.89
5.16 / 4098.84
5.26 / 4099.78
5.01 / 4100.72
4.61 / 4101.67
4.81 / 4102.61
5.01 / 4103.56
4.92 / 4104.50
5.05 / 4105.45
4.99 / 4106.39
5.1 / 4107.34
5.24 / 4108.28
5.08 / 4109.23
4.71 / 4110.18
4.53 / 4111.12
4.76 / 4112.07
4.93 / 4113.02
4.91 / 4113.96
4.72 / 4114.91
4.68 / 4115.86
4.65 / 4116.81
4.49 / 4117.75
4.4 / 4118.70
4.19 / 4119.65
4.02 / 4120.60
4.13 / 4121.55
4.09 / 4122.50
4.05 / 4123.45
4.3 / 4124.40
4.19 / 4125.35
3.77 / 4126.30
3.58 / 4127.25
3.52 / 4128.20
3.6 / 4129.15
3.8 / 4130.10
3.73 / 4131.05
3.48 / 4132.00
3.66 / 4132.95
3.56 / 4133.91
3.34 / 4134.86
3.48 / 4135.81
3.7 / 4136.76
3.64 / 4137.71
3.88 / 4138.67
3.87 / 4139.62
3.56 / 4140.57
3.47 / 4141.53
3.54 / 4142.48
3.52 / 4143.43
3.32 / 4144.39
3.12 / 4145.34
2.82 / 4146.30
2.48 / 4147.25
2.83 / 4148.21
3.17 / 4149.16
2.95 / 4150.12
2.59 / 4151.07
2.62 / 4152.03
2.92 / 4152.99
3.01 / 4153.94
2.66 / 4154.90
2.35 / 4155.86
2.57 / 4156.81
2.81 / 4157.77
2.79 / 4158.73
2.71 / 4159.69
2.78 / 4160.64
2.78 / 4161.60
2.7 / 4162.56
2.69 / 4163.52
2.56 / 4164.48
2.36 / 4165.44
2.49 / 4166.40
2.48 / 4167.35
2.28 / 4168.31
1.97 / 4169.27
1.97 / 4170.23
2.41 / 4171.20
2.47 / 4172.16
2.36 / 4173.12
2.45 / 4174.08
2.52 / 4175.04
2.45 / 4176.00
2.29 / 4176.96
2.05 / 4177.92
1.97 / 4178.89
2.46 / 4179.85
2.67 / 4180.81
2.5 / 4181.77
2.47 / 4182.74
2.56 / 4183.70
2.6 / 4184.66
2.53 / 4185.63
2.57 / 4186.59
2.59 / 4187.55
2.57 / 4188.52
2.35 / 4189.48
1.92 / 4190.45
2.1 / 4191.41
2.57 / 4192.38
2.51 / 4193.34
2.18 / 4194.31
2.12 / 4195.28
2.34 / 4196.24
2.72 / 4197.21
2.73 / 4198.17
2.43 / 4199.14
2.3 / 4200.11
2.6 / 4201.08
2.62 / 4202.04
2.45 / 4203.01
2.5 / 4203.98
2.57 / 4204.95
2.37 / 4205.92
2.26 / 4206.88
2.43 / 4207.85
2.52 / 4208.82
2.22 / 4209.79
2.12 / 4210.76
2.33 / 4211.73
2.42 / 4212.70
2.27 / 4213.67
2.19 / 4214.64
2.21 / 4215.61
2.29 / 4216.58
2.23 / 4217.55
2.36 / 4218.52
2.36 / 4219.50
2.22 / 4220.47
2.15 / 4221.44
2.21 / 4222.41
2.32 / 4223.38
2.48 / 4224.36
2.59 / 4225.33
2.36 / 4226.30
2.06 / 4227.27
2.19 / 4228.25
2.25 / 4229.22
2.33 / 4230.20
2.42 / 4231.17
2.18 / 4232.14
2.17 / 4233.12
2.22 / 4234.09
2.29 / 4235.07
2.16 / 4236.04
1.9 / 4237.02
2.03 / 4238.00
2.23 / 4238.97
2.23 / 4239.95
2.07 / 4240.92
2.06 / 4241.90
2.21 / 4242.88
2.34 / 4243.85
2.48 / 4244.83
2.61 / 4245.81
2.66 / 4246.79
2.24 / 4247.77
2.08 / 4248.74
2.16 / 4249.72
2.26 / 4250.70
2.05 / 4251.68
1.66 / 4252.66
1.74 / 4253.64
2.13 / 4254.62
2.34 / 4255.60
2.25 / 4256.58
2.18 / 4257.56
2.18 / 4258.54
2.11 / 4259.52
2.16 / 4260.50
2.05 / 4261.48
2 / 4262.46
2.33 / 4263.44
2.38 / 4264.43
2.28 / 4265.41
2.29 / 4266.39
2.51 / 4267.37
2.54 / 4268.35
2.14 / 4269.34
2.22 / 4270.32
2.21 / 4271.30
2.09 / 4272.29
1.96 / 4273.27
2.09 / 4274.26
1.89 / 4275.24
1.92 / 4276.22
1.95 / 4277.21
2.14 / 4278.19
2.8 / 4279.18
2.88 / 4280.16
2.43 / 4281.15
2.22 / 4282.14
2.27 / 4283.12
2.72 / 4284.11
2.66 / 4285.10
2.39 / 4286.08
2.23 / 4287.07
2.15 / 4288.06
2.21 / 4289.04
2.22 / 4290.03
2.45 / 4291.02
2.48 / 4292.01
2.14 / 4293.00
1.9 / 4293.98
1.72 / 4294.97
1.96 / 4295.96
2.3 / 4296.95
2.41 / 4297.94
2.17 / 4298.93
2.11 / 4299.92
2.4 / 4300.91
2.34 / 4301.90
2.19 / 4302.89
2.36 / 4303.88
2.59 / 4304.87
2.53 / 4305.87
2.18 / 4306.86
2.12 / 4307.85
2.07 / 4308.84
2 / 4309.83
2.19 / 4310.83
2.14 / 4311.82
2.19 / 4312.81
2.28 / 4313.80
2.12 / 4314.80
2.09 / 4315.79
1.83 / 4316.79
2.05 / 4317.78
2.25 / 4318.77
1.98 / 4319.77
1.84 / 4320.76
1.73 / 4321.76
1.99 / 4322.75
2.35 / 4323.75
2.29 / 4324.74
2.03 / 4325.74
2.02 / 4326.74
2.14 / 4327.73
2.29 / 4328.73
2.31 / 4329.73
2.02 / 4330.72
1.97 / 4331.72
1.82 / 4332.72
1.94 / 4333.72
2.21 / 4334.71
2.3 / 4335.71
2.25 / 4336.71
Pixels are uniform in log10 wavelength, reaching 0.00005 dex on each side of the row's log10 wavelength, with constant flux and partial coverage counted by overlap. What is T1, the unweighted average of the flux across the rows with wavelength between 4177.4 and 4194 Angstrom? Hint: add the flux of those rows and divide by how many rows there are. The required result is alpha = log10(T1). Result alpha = 0.382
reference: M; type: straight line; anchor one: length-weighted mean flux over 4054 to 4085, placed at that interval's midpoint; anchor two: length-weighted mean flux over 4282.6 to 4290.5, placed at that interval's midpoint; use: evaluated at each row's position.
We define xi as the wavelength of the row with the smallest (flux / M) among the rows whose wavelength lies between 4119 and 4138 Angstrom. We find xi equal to 4134.86 Angstrom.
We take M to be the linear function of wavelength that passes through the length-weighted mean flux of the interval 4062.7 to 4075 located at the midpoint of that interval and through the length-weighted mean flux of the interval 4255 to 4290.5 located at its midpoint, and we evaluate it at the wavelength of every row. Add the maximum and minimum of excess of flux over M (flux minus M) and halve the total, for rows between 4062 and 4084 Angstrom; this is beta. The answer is 0.5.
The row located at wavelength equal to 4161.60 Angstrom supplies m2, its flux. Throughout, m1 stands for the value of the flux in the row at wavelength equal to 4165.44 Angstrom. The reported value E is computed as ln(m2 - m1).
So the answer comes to -0.9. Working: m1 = 2.36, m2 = 2.78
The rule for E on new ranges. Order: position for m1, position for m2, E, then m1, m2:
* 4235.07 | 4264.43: -2.4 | 2.29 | 2.38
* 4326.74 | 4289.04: -1.7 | 2.02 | 2.21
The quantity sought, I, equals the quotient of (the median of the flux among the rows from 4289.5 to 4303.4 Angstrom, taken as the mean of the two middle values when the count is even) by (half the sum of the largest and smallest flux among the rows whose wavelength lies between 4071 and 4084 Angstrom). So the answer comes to 0.5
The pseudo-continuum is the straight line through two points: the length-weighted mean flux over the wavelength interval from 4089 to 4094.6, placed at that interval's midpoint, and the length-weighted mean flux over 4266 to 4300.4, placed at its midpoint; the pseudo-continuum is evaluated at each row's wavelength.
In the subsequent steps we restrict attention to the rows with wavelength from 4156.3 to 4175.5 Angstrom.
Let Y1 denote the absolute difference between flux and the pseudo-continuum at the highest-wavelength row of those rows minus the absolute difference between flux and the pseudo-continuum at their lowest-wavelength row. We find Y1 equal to -0.21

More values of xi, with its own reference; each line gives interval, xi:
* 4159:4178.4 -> 4169.27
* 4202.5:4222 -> 4210.76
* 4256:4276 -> 4275.24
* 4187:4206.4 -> 4190.45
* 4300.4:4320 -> 4316.79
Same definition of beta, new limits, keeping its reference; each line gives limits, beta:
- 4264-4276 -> -0.1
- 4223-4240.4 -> -0.3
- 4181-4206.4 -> -0.5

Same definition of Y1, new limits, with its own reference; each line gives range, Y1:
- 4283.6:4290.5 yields -0.42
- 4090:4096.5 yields 0.15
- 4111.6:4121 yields 0.42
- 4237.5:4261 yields -0.45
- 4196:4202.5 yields -0.36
